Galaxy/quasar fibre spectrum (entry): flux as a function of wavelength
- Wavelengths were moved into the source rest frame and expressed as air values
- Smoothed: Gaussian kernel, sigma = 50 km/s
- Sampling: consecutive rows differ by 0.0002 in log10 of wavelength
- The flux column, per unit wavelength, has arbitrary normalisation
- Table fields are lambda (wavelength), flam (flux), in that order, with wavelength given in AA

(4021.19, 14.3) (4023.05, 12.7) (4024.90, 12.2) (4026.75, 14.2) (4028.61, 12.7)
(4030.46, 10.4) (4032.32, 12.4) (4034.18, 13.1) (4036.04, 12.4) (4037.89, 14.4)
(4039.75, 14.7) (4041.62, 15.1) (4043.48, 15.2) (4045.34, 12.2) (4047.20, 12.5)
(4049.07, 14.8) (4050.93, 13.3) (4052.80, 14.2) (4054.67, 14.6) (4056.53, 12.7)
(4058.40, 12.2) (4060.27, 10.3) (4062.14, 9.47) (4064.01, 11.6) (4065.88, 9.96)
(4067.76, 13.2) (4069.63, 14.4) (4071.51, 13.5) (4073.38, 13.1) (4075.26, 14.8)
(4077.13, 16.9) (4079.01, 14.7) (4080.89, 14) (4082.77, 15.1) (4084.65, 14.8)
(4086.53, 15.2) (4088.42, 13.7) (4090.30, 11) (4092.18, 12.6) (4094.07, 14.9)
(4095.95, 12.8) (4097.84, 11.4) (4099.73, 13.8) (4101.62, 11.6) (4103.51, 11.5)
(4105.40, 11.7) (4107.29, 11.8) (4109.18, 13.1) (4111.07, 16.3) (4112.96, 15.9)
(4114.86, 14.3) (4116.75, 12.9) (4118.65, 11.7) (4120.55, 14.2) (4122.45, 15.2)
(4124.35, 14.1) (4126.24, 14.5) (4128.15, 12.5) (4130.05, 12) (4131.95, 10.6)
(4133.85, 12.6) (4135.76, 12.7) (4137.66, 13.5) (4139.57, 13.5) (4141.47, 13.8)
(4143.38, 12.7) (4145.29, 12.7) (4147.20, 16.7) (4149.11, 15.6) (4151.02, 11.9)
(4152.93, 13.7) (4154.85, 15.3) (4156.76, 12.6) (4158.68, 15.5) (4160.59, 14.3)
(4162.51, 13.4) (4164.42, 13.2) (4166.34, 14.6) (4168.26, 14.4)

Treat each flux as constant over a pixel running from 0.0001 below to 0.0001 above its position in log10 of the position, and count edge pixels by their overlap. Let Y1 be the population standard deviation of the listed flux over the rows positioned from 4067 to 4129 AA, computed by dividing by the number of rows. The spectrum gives 1.49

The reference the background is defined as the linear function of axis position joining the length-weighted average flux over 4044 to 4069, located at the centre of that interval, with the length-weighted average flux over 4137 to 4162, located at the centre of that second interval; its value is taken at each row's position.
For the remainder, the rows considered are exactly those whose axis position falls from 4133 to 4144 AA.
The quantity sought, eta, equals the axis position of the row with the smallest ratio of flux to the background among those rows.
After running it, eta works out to 4143.38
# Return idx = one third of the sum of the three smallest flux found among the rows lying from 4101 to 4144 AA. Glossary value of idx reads 11.2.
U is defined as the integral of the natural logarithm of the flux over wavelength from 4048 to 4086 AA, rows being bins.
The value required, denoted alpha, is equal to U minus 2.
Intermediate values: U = 98.23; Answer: 96.23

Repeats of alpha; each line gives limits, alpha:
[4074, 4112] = 96.83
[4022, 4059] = 93.61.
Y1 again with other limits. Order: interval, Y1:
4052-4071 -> 1.80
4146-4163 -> 1.48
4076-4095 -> 1.52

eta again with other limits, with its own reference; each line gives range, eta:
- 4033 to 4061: 4060.27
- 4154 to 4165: 4156.76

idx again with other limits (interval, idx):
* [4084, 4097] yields 12.1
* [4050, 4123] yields 9.9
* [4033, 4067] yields 9.9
